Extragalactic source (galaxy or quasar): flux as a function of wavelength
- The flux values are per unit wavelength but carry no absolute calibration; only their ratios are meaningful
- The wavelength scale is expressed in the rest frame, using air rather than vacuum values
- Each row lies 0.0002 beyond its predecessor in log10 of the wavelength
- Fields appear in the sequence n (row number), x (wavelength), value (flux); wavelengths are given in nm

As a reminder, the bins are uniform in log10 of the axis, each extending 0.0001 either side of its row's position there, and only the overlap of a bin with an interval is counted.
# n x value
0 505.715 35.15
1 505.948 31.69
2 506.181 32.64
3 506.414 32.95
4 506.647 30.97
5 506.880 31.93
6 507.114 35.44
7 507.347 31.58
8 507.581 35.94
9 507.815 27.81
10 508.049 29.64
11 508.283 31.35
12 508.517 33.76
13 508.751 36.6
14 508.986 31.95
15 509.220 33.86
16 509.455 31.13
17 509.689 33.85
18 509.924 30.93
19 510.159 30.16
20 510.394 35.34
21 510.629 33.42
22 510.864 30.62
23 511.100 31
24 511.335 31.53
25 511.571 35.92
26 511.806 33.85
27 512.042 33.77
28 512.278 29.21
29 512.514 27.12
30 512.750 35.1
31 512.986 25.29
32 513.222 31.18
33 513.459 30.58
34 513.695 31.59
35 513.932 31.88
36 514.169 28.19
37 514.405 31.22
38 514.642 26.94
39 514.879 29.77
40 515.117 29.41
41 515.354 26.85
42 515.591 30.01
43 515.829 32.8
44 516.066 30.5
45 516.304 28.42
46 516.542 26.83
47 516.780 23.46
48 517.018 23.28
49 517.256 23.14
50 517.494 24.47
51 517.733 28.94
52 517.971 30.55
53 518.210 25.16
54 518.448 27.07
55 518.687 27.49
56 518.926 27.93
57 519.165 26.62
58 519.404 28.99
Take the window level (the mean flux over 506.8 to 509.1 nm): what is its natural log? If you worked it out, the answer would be 3.48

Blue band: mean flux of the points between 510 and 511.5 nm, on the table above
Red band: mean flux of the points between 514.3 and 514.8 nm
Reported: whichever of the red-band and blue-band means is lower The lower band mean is 29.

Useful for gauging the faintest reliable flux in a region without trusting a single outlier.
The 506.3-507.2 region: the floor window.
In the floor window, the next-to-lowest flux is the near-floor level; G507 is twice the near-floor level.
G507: 63.9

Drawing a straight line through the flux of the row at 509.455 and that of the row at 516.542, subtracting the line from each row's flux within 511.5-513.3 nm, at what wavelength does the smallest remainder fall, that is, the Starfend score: 512.986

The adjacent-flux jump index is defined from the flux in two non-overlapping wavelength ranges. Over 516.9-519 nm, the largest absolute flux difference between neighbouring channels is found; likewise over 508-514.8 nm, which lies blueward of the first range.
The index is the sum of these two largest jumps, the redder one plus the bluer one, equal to 15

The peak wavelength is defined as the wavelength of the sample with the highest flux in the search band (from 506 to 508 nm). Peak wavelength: 507.581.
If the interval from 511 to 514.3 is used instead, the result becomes 511.571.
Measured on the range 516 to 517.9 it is 516.066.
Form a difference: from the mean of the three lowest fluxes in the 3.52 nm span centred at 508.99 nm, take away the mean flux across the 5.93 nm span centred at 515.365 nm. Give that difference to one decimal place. 0.7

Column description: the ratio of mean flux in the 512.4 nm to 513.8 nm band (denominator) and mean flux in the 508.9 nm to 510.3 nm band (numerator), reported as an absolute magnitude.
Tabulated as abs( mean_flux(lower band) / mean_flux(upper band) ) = 1.06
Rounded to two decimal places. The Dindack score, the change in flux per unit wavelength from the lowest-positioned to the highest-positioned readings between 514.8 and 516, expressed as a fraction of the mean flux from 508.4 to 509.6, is 0.10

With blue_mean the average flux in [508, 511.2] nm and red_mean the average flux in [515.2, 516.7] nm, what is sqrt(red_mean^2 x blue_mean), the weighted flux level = 166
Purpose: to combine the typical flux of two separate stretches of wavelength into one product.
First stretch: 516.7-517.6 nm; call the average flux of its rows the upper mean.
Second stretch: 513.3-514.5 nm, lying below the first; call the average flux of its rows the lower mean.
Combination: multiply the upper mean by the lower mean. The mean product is 724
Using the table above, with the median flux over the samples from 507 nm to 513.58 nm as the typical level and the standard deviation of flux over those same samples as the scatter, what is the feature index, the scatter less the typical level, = -29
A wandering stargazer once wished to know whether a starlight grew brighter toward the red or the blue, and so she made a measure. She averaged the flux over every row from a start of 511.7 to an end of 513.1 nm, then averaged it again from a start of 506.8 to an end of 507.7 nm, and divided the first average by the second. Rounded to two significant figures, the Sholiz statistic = 0.91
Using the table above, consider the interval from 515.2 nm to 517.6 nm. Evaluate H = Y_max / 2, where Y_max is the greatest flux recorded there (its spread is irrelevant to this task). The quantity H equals 16.4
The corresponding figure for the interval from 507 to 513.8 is 18.3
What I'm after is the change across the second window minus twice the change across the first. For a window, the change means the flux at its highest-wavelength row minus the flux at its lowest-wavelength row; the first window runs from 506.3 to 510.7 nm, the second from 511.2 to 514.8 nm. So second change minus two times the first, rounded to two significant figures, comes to -5.5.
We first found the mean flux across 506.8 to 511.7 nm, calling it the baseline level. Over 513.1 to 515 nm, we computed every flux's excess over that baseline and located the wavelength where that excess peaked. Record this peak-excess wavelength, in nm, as 513.932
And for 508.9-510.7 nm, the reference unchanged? 510.394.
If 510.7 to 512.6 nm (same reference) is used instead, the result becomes 511.571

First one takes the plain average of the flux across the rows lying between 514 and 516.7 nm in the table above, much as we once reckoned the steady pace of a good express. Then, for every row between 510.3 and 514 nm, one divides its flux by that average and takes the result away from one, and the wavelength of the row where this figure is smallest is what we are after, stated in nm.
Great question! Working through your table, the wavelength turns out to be 511.571 nm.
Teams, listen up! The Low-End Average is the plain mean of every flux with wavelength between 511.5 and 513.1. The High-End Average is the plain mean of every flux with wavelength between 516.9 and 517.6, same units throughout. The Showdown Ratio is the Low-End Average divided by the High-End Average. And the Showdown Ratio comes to 1.33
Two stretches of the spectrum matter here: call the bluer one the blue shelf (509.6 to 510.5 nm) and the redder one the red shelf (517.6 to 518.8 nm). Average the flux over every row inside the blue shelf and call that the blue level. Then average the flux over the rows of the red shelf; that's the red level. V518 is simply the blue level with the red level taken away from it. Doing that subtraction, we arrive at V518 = 4.7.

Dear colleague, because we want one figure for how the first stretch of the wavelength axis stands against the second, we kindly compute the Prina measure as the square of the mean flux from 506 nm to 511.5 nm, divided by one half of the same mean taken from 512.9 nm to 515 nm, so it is 70.7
